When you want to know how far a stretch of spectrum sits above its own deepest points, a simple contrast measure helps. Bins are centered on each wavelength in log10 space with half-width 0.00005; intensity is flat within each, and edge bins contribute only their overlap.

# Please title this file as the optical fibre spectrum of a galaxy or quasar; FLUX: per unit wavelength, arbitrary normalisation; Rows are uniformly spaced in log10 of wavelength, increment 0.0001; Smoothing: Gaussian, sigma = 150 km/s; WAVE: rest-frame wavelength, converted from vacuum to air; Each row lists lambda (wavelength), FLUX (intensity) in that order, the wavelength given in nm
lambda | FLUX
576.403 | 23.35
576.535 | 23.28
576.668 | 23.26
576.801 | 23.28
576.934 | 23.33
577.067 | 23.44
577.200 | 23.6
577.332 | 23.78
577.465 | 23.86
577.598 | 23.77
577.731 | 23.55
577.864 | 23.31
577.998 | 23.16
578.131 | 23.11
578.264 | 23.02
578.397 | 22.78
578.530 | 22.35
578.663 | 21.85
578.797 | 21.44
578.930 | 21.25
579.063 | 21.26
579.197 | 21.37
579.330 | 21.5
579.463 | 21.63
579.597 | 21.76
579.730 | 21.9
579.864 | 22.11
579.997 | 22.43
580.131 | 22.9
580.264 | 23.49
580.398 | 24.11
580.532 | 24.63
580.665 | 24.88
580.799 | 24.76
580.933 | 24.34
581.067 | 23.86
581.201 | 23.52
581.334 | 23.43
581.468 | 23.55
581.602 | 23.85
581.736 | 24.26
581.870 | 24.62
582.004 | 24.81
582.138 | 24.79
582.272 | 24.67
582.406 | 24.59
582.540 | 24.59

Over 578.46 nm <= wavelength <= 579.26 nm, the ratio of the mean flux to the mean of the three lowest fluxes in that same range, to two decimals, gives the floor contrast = 1.01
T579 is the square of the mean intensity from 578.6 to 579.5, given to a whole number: 461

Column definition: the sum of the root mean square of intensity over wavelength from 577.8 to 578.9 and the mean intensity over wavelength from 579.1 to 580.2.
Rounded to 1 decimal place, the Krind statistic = 44.6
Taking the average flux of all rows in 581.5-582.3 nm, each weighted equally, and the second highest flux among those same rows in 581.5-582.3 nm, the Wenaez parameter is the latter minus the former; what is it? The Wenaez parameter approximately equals 0.3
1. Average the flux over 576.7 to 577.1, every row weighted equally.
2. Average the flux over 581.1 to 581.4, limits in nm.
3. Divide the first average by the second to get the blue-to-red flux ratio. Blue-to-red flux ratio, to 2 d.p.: 0.99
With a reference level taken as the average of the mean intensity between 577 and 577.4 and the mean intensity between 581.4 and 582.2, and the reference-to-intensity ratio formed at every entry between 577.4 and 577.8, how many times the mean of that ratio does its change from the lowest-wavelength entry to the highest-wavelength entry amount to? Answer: 0.013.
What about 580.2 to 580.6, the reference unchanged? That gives -0.047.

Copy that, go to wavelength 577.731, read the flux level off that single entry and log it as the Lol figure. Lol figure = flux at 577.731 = 23.55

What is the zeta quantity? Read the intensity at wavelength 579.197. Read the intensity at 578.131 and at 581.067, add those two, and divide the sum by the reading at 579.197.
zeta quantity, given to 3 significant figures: 2.20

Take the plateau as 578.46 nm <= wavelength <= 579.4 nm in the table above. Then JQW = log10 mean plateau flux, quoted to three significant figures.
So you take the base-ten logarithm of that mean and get 1.33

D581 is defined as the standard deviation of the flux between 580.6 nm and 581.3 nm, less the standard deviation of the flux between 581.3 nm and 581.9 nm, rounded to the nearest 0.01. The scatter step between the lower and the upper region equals 0.08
